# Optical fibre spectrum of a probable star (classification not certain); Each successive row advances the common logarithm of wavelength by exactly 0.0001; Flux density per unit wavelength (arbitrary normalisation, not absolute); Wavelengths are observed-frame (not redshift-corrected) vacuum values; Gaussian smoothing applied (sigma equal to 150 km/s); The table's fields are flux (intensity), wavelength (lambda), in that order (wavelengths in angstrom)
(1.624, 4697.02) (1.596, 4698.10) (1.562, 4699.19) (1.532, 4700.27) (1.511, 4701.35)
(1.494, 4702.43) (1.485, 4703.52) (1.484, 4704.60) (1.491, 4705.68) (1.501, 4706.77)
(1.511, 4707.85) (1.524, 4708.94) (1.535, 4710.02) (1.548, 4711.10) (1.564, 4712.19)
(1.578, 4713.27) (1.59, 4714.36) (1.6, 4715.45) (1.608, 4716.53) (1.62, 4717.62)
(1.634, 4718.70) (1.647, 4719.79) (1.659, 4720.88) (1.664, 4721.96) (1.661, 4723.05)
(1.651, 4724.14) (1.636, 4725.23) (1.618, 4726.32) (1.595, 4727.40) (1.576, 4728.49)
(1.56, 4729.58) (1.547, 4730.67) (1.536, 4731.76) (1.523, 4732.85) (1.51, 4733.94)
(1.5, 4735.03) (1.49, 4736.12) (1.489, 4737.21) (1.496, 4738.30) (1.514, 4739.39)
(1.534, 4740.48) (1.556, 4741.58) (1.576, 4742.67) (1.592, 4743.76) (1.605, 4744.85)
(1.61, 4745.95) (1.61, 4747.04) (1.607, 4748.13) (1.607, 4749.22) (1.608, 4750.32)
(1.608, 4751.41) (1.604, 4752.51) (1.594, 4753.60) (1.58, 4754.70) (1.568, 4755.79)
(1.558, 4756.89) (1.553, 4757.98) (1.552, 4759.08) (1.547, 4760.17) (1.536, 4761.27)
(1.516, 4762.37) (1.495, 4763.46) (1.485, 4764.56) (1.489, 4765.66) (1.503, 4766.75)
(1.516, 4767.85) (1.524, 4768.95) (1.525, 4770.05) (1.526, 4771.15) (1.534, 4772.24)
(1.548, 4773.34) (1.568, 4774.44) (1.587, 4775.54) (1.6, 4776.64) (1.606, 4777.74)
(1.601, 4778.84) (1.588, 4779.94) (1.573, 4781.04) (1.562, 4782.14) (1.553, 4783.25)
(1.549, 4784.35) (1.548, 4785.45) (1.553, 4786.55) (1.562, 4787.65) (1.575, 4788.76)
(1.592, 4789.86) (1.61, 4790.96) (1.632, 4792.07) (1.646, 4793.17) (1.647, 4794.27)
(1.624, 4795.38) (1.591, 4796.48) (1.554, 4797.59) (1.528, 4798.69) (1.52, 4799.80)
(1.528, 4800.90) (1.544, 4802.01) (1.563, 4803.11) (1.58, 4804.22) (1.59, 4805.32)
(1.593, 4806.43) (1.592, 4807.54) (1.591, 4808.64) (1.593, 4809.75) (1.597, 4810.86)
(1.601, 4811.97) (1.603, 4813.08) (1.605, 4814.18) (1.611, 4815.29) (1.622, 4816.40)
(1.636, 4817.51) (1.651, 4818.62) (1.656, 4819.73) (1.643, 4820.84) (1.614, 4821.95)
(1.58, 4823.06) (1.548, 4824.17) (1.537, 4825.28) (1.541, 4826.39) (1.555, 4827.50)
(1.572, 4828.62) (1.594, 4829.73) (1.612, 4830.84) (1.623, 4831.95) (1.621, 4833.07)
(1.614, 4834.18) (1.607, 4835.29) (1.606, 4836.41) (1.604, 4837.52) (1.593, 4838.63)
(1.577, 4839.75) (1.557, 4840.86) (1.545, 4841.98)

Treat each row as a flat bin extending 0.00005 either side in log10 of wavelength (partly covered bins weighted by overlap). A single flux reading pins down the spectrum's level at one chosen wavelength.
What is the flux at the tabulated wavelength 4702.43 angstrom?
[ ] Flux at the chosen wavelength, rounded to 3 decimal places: 1.494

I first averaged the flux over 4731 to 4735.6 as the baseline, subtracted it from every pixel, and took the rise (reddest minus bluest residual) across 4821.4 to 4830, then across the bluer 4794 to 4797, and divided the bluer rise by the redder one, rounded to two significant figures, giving 2.8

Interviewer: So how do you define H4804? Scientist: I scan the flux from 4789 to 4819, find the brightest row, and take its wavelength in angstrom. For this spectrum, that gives 4818.62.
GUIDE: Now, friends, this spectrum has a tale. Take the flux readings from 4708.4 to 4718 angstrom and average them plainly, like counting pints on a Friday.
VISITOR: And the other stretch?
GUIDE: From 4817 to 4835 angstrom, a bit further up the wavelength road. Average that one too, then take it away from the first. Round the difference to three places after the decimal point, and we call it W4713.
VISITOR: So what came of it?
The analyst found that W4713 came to -0.026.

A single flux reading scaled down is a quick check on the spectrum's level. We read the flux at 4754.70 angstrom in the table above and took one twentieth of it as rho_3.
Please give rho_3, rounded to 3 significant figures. 0.0790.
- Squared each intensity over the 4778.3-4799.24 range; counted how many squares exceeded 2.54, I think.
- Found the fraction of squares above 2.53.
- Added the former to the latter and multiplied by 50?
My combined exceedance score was 321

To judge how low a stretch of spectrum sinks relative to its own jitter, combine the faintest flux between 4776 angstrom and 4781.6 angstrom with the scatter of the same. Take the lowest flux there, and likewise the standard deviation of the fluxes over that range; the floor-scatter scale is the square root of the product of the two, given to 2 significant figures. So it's 0.14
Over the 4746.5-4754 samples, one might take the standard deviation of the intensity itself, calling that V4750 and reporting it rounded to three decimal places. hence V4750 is 0.005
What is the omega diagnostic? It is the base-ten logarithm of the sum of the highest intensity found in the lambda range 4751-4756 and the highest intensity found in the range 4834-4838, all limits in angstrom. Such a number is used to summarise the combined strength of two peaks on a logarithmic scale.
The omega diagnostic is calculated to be 0.5081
